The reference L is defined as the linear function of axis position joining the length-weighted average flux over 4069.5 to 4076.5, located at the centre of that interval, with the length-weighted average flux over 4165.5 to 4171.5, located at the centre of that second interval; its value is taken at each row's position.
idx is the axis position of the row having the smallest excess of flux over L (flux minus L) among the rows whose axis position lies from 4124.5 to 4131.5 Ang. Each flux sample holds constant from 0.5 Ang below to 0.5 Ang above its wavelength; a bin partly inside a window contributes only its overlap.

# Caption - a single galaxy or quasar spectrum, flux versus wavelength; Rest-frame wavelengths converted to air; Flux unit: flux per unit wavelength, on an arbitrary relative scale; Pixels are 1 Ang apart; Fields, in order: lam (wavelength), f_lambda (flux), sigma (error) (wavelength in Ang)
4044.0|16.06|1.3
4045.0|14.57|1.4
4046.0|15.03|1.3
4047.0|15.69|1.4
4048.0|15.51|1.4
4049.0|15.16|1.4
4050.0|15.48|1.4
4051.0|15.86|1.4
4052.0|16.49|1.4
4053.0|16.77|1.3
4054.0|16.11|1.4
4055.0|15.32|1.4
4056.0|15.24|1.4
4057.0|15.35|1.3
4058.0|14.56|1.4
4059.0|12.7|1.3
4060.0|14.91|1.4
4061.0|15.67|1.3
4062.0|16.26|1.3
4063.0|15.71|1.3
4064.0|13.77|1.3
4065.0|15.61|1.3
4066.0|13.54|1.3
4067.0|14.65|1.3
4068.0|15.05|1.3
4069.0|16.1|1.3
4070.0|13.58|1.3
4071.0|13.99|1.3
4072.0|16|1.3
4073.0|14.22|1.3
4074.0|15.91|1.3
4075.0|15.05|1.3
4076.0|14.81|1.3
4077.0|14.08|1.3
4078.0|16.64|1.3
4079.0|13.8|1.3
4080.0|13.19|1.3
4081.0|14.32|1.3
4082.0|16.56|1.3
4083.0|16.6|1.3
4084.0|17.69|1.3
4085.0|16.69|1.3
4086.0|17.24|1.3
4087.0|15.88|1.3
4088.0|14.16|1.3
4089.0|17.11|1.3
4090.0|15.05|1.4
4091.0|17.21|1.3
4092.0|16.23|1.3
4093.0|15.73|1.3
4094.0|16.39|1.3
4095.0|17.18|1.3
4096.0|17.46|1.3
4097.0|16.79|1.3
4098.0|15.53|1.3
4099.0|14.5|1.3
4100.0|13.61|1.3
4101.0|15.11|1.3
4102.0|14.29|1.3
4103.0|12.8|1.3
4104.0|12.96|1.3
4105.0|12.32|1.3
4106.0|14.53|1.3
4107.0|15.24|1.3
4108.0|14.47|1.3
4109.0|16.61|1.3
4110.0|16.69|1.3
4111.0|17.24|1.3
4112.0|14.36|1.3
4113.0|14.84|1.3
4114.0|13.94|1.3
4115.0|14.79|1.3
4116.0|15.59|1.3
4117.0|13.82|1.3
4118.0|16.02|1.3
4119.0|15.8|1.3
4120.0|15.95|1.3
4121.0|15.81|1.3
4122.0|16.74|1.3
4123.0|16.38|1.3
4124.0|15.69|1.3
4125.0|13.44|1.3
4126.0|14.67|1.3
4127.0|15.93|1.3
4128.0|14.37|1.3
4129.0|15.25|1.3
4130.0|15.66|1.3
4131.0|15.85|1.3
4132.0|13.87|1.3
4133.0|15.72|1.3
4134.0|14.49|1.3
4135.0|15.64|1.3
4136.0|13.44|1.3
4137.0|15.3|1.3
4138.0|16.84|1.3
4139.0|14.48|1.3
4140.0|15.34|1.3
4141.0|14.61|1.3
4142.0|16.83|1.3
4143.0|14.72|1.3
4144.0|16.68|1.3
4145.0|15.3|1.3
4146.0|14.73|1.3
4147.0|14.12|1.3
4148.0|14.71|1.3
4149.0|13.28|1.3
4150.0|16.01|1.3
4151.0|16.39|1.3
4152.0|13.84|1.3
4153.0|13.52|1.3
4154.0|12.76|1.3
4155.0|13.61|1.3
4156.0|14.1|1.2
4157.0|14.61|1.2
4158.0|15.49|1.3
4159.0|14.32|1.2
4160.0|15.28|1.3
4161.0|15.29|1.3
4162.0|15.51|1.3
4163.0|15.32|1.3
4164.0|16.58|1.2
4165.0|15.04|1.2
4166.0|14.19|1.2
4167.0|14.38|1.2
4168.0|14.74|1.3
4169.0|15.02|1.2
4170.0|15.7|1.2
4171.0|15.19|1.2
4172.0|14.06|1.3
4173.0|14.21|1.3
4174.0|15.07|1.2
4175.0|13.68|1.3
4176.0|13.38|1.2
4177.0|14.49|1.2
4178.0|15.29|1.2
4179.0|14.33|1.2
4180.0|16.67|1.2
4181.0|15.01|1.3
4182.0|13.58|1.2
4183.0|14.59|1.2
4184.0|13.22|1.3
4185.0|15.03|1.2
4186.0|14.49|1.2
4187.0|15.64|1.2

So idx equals 4125.0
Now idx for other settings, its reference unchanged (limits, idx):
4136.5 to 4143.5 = 4139.0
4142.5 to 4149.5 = 4149.0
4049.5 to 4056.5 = 4056.0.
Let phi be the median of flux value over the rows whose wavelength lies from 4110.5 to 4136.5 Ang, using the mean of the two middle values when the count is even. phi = 15.6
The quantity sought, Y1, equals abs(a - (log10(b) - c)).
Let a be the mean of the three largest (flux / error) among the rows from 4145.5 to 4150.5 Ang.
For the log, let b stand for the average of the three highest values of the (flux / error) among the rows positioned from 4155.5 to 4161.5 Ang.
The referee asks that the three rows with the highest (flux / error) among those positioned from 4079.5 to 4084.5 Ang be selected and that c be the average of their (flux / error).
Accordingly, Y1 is 23.6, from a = 11.65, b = 12.0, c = 13.0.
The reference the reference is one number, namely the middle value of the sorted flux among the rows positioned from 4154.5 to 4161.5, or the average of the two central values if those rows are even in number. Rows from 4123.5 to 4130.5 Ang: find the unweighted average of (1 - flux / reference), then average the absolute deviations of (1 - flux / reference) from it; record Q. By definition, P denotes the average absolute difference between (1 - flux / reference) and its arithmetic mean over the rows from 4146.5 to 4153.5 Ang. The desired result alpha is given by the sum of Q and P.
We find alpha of 0.117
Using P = 0.067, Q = 0.049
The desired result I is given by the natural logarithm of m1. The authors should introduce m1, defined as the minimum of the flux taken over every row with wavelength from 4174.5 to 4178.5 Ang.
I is 2.59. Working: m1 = 13.38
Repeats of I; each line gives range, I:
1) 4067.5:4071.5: 2.61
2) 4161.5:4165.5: 2.71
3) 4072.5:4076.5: 2.65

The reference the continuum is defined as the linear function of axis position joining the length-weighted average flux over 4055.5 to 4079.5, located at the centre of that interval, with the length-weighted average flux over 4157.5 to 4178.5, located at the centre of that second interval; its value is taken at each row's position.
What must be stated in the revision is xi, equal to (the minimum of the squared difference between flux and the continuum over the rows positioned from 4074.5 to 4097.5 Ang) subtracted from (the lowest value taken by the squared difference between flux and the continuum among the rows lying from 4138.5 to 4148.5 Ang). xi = 0.015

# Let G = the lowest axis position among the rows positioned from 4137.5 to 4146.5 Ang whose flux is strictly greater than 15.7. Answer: 4138.0 Ang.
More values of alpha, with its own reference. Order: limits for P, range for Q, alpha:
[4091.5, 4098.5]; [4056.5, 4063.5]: 0.096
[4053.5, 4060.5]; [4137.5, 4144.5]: 0.116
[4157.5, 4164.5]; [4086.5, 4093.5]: 0.082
